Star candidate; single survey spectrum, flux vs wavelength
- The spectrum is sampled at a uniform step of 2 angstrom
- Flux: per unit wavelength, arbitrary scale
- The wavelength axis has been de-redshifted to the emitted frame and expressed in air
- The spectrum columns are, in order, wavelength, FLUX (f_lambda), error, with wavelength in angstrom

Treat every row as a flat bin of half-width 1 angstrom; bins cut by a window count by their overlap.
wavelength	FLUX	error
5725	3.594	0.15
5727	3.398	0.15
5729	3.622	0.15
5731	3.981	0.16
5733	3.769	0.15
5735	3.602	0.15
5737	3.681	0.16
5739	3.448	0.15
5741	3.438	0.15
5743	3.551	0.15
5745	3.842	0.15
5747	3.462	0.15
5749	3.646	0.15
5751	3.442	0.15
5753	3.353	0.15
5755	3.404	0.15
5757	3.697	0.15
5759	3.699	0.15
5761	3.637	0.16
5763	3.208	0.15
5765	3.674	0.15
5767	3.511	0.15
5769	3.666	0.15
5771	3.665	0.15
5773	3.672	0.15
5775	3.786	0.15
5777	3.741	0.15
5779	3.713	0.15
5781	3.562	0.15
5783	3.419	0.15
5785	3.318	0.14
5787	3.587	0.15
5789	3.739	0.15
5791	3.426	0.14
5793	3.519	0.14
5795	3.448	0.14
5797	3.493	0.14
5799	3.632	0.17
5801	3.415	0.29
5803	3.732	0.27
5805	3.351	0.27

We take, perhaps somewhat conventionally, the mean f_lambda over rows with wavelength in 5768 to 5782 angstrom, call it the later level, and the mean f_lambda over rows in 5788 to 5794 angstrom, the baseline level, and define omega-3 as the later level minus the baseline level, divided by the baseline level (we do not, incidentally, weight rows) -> 0.04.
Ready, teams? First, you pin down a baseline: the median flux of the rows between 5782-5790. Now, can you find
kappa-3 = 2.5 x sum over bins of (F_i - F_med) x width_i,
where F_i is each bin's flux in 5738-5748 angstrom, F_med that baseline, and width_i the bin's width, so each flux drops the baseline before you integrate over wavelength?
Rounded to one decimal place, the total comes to 1.1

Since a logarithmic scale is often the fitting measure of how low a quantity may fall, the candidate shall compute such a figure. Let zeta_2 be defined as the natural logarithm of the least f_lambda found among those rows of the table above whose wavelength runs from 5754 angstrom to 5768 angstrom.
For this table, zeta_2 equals 1.17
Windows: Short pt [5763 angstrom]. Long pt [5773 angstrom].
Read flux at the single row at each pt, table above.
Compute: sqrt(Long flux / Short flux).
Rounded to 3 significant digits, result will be 1.07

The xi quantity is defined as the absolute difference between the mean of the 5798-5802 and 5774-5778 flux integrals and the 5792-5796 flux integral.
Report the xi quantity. 0.64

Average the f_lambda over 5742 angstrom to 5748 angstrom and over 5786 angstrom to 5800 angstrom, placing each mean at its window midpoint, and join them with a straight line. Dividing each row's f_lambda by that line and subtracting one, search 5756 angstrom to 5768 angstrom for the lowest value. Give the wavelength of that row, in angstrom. 5763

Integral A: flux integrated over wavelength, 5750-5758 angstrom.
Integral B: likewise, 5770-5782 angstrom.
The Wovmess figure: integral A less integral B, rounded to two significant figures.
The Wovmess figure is -16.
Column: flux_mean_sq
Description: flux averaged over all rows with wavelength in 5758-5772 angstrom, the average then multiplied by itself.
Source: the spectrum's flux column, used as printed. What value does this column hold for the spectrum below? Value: 12.8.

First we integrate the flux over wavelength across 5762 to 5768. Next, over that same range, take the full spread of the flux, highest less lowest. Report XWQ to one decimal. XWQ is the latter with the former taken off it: -20.3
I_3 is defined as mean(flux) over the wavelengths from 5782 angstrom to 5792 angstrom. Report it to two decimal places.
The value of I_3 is 3.50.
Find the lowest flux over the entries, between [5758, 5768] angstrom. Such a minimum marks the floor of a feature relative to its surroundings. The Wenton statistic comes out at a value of 3.208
